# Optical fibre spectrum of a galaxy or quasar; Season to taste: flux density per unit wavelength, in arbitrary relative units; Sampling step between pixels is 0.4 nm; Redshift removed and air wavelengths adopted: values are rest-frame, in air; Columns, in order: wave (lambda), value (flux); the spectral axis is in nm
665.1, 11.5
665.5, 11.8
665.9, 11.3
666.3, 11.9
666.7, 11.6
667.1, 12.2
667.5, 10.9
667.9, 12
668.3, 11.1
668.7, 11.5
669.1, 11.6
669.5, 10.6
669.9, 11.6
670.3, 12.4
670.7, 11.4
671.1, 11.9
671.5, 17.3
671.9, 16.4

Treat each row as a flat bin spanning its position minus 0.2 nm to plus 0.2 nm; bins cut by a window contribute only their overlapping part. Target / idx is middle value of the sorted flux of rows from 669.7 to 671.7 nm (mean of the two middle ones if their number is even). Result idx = 11.9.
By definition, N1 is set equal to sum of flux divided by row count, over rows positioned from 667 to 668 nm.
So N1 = 11.7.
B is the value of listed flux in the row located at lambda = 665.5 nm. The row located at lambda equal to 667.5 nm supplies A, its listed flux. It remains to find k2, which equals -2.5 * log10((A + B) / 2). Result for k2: -2.64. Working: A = 10.9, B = 11.8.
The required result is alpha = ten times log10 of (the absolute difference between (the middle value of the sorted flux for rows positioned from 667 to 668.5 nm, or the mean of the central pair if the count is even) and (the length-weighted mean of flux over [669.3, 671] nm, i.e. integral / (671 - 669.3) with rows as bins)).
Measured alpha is -15.8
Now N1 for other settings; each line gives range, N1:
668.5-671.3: 11.6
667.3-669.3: 11.4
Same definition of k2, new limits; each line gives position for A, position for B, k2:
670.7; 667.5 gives -2.62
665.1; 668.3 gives -2.63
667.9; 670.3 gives -2.72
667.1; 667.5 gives -2.66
